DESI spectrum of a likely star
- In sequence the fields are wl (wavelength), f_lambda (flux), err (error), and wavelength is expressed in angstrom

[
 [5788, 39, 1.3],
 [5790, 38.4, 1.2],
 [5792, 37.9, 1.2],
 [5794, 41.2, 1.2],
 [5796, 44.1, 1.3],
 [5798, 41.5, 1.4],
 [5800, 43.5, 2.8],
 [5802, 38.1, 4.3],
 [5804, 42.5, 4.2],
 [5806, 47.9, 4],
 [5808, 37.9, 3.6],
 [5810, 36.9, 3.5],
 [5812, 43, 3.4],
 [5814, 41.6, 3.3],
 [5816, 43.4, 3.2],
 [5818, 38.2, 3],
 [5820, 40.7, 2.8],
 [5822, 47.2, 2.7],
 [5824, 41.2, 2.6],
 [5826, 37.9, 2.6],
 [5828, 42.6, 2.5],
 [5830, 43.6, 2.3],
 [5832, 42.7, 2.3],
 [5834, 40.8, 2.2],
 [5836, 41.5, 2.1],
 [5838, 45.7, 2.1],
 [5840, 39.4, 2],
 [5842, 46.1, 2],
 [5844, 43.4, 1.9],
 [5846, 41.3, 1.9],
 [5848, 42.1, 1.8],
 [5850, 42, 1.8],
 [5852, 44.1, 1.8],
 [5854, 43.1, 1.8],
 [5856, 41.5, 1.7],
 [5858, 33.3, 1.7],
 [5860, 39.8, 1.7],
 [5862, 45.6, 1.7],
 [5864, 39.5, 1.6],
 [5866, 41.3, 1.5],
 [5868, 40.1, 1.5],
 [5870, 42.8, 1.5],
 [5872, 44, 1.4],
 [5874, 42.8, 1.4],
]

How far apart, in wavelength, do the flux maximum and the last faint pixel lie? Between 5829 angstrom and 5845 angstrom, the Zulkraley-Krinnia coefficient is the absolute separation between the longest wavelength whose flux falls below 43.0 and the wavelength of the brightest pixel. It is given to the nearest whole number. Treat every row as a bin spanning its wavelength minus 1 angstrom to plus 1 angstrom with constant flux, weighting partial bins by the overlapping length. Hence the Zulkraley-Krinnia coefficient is 2 angstrom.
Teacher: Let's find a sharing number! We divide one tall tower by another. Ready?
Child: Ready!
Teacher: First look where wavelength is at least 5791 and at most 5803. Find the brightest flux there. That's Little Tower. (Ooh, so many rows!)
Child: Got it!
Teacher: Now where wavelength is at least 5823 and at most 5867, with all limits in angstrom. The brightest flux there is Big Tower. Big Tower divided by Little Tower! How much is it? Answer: 1.05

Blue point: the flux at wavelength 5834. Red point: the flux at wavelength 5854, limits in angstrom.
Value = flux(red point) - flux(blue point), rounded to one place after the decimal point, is 2.3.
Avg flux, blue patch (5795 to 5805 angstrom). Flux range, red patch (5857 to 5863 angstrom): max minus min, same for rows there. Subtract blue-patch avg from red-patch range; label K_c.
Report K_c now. -29.6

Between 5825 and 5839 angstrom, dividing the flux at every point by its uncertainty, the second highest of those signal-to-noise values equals 19.8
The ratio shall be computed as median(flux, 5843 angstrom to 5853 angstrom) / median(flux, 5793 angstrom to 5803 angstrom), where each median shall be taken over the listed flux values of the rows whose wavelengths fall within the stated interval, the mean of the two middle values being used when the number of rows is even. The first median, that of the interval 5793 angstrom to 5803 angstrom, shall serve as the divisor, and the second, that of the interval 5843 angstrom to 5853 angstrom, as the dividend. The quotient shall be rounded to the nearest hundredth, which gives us 1.01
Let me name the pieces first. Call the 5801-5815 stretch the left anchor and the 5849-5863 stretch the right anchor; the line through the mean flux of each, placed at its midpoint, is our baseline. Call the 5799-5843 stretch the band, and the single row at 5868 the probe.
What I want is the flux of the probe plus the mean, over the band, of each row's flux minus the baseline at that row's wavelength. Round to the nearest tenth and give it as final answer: 40.8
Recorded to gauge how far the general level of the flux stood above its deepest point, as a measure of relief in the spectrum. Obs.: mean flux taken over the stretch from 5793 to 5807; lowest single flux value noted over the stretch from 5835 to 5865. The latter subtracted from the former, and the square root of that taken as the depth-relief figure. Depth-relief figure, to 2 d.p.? 3.06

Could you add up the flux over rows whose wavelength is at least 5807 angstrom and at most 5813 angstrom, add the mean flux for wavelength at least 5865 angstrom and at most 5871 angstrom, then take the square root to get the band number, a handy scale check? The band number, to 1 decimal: 12.6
